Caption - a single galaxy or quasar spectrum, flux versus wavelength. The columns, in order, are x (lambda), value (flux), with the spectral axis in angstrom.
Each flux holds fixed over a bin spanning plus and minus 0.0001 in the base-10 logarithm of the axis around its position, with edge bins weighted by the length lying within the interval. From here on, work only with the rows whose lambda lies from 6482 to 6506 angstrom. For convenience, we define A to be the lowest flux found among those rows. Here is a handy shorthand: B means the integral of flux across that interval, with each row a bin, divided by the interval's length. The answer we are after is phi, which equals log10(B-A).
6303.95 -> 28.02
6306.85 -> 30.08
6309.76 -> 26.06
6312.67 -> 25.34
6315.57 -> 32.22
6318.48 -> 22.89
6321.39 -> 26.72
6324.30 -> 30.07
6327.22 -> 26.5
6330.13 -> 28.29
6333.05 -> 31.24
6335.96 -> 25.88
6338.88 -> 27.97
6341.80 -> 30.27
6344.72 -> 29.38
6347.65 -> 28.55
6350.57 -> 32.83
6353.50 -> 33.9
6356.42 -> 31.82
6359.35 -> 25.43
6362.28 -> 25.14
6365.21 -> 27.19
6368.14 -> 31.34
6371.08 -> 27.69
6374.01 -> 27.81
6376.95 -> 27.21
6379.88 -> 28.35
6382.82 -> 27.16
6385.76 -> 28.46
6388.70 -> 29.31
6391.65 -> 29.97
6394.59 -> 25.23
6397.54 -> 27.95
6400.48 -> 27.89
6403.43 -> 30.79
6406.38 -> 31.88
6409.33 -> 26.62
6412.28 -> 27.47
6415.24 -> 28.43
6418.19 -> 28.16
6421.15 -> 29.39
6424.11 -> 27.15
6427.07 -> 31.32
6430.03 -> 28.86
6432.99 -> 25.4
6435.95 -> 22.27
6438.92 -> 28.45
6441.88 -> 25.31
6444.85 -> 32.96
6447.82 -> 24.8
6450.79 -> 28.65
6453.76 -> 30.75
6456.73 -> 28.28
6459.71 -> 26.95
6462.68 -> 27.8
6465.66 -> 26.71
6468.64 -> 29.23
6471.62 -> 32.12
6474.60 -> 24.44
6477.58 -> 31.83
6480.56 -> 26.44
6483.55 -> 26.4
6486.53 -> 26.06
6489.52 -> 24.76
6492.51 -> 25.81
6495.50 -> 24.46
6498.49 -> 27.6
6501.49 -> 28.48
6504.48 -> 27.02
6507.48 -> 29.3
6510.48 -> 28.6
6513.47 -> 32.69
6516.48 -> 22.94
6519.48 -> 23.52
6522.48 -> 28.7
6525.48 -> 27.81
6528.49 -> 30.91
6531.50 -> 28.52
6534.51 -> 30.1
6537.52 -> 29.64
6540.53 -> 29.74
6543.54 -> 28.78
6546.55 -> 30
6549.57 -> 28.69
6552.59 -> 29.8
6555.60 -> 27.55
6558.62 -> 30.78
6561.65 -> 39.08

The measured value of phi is 0.3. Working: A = 24.46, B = 26.3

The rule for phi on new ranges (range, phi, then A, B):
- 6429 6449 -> 0.7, 22.27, 26.9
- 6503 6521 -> 0.6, 22.94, 27.3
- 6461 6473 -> 0.3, 26.71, 28.9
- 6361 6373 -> 0.4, 25.14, 27.9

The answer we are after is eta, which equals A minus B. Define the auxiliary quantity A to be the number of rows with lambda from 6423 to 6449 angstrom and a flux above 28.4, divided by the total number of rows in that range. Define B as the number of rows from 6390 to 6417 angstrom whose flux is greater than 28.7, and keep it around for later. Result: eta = -2.6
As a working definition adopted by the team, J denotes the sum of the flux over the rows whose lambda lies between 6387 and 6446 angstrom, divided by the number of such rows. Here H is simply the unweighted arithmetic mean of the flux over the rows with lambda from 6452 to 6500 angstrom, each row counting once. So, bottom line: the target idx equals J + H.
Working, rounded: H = 27.5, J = 28.2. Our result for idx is 55.7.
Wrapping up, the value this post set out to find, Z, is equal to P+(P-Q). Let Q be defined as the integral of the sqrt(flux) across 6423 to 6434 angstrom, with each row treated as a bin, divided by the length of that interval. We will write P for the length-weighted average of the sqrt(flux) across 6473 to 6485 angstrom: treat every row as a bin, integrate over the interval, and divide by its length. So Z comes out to 5.12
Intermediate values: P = 5.22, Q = 5.32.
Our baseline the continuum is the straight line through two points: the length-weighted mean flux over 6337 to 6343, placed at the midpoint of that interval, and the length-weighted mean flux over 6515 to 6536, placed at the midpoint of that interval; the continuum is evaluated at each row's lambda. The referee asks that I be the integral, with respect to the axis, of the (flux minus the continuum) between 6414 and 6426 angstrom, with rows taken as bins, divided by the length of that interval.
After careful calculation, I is 0.1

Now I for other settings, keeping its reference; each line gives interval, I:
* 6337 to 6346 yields 0.2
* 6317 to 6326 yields -2.4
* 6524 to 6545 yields 1.9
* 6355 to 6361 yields -0.2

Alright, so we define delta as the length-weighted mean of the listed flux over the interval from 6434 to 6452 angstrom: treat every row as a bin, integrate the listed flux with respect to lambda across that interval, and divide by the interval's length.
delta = 27.0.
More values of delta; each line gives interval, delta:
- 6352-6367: 28.8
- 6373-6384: 27.6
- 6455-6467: 27.5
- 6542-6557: 29.0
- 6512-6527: 27.1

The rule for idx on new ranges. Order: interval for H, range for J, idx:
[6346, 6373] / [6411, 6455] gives 57.3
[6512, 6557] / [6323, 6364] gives 57.7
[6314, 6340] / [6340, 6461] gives 56.4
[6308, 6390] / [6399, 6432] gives 57.3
